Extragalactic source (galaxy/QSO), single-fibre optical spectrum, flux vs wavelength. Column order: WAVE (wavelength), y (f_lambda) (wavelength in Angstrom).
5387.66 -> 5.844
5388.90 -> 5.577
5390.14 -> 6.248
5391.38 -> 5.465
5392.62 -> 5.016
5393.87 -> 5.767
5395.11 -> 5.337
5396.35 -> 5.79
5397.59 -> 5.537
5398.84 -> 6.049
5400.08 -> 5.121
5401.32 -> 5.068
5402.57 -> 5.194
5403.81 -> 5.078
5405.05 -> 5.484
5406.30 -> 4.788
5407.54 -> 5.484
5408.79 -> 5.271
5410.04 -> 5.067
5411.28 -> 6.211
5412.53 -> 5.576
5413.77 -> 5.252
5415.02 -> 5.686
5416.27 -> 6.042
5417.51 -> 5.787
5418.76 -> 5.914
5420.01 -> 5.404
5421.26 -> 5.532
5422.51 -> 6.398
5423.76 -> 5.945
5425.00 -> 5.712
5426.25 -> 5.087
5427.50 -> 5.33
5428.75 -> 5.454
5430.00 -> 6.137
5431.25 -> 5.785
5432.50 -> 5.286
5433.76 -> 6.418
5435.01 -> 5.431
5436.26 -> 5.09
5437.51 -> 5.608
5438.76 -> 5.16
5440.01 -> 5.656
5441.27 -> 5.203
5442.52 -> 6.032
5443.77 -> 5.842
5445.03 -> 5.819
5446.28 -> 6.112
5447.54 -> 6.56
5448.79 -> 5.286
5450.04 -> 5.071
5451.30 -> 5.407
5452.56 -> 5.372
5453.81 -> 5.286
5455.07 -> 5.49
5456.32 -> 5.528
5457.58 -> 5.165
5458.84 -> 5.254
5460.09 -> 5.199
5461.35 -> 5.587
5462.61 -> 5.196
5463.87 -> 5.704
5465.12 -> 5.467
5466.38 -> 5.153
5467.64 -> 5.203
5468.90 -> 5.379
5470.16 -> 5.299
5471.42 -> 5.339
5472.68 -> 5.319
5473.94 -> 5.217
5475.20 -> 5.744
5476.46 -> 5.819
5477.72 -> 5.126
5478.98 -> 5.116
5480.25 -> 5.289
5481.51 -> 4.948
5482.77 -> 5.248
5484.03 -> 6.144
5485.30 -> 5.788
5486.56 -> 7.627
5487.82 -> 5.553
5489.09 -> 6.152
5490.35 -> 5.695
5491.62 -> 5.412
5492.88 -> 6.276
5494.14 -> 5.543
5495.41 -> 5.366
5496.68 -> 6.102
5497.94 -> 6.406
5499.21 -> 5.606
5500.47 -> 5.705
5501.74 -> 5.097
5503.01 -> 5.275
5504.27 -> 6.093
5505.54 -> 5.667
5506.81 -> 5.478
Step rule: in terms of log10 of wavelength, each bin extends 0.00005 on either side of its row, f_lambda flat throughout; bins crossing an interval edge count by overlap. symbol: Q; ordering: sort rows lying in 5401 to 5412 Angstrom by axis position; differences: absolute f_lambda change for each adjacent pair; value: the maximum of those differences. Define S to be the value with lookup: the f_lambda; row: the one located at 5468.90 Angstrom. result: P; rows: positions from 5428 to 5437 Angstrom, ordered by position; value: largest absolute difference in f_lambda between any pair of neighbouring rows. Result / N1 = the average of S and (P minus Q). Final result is 2.68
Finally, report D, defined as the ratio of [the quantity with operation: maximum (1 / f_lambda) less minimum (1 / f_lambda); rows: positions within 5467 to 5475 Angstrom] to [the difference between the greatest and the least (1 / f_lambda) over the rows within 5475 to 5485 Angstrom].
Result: 0.2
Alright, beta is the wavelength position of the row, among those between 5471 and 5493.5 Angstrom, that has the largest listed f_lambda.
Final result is 5486.56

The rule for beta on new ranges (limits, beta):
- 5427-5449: 5447.54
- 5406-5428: 5422.51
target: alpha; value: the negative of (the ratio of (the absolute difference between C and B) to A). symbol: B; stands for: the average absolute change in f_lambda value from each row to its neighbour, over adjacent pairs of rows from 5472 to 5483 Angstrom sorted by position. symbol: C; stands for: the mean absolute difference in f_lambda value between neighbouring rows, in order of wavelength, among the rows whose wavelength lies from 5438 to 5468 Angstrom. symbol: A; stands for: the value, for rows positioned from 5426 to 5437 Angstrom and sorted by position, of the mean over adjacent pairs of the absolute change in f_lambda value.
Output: -0.1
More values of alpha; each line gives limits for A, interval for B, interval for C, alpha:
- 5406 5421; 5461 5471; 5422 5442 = -0.6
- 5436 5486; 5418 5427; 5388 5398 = -0.2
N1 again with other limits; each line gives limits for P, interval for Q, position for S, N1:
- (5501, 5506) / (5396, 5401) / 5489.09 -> 3.02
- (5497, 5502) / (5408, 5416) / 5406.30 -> 2.22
